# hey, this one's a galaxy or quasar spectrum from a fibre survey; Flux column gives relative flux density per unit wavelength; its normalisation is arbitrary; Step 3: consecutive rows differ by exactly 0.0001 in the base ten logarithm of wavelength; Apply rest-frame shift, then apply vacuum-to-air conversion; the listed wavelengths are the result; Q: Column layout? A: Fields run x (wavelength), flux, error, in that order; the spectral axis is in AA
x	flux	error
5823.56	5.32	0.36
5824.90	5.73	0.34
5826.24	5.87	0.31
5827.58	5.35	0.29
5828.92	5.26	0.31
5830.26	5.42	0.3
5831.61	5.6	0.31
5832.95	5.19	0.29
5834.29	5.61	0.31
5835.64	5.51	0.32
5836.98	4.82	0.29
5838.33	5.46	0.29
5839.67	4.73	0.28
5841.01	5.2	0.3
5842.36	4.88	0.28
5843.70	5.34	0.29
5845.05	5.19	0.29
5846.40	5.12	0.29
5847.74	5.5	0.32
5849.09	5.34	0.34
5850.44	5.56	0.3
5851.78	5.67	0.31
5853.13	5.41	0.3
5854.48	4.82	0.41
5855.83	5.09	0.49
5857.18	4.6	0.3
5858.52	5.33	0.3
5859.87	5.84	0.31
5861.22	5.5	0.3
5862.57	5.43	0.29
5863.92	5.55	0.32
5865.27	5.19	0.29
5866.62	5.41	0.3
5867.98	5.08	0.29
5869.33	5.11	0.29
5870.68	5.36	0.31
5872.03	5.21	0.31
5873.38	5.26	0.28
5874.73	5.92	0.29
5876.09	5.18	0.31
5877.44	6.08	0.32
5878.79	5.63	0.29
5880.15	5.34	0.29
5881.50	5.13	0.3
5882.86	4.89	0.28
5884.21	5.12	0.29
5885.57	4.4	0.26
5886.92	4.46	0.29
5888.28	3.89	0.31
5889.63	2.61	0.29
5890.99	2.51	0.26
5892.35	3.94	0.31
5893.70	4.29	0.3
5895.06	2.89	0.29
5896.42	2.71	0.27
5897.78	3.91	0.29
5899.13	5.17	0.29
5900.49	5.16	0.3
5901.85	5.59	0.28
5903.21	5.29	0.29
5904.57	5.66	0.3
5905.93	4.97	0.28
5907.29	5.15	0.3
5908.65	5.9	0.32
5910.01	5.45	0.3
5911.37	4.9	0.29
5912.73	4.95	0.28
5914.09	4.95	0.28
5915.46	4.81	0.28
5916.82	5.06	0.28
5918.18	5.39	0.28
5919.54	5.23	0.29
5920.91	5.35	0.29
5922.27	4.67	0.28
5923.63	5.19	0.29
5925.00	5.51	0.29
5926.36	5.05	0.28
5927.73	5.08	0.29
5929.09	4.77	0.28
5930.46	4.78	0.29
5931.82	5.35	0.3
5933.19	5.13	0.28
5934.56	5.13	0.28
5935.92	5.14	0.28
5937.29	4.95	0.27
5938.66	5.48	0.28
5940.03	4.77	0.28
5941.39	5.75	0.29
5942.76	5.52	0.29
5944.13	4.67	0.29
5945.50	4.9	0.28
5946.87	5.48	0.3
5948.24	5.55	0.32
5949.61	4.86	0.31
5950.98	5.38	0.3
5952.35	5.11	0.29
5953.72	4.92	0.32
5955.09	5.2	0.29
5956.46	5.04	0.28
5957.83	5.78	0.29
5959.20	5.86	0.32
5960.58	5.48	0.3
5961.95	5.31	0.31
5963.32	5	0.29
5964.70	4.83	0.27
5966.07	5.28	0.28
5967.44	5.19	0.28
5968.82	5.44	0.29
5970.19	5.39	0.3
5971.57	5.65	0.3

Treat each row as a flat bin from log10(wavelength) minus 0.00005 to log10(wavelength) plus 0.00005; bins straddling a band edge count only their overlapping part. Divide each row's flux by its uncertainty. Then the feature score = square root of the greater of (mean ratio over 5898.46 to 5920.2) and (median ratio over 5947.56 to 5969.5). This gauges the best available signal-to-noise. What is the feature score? 4.246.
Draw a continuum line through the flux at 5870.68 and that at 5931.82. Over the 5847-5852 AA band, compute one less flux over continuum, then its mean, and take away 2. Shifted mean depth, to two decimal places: -2.03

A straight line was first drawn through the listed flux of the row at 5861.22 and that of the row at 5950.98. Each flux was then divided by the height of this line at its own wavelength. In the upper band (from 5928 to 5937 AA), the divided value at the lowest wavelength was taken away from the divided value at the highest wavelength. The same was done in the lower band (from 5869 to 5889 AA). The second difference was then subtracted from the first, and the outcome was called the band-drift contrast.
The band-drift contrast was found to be 0.29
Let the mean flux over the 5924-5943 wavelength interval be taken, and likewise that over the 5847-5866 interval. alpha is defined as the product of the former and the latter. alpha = 27.6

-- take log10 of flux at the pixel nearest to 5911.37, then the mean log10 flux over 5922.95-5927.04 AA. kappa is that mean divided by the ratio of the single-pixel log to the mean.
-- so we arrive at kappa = 0.75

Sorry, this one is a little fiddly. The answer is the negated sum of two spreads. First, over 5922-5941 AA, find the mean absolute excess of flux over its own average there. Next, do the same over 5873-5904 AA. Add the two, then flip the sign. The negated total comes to -1.09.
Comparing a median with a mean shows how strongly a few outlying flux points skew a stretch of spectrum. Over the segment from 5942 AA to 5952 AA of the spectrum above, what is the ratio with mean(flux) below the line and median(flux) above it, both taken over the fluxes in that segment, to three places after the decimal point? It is 1.036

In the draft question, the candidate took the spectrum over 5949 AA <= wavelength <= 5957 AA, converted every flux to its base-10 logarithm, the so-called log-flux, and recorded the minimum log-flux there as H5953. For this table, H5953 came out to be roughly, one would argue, 0.687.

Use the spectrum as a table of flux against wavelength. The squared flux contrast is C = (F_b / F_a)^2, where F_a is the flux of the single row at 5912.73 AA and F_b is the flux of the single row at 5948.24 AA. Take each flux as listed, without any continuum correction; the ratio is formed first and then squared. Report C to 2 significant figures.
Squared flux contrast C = 1.3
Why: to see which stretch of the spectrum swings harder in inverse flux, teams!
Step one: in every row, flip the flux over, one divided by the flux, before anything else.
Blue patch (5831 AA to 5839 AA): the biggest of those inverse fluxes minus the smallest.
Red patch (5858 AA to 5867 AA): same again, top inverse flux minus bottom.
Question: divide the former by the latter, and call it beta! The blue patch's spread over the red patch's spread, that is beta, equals 1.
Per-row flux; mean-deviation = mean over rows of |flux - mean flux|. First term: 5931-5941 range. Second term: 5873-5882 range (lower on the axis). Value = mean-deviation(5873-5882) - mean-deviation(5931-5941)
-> 0.16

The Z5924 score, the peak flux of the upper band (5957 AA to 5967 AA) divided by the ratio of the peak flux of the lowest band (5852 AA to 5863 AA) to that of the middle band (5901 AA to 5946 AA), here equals 5.92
